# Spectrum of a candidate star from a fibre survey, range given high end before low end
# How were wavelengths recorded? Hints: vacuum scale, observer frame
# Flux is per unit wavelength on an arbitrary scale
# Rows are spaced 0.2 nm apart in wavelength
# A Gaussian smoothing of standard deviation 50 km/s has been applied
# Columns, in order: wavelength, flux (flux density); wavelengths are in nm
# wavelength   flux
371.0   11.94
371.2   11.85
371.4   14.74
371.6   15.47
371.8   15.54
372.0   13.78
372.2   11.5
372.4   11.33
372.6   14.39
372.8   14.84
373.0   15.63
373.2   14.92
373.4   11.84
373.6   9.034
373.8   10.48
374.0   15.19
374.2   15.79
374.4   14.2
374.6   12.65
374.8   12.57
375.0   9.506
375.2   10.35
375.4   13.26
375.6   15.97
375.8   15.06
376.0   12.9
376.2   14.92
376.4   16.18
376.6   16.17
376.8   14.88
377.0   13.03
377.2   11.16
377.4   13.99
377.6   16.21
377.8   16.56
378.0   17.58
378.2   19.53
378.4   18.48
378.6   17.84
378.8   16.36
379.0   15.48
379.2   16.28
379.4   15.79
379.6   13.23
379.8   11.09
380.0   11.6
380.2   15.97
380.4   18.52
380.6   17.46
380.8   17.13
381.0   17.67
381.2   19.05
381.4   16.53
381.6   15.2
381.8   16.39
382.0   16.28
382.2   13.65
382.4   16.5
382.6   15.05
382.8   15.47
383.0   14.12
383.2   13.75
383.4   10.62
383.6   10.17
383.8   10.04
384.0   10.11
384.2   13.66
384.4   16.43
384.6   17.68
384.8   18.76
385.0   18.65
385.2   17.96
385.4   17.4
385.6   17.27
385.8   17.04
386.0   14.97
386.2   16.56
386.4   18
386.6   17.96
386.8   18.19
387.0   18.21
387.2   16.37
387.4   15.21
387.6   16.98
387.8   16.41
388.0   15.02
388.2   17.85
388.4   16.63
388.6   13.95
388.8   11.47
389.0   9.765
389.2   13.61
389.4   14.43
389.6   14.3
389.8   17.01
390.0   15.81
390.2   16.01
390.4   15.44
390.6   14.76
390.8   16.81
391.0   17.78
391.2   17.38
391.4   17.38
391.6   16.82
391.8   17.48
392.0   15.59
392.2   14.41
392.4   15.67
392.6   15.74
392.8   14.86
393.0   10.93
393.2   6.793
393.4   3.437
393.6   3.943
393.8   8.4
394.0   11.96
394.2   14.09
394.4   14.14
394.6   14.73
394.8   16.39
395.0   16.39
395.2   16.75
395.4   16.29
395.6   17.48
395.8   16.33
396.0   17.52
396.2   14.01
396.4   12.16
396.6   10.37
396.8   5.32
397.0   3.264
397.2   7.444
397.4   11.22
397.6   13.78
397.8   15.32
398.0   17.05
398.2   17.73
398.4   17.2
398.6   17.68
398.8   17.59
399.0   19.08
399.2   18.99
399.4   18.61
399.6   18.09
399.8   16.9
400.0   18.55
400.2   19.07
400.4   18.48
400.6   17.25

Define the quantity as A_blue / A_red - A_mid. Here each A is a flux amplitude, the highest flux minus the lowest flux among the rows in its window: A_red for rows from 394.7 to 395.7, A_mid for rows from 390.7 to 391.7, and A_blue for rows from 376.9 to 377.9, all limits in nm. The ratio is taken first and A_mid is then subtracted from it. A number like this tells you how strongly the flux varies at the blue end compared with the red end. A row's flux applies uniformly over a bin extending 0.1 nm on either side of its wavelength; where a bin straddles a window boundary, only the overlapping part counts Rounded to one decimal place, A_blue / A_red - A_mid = 3.6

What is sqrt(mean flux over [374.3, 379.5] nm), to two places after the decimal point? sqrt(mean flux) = 3.86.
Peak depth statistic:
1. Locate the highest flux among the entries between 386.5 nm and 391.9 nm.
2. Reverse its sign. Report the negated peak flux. -18.2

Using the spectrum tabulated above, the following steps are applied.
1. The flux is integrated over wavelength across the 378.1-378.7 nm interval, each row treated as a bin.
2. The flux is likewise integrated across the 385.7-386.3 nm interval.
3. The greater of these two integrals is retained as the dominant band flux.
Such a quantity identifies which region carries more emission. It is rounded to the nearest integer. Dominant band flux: 11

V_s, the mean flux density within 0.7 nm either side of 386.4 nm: 17.3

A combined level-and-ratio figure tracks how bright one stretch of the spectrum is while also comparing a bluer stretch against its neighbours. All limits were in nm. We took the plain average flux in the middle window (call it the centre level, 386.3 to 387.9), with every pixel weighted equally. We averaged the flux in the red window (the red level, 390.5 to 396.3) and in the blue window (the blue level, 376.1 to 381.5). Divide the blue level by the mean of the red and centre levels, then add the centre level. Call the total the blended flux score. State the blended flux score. 18.2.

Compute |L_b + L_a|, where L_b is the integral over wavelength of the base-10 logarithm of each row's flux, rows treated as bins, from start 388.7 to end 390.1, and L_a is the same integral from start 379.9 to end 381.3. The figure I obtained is 3.293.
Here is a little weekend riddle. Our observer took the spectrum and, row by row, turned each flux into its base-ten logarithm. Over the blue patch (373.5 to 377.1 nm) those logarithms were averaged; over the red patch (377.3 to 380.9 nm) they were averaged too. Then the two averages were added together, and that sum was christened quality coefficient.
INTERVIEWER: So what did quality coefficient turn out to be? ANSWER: 2.32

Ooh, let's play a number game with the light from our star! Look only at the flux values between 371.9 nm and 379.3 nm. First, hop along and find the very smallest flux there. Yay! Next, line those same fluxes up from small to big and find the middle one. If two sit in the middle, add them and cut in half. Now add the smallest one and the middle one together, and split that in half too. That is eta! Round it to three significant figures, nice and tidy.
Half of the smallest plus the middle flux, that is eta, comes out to 12.0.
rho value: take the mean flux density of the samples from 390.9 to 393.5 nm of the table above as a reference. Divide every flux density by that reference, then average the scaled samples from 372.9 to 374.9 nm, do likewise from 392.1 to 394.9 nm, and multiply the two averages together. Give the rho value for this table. 0.78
